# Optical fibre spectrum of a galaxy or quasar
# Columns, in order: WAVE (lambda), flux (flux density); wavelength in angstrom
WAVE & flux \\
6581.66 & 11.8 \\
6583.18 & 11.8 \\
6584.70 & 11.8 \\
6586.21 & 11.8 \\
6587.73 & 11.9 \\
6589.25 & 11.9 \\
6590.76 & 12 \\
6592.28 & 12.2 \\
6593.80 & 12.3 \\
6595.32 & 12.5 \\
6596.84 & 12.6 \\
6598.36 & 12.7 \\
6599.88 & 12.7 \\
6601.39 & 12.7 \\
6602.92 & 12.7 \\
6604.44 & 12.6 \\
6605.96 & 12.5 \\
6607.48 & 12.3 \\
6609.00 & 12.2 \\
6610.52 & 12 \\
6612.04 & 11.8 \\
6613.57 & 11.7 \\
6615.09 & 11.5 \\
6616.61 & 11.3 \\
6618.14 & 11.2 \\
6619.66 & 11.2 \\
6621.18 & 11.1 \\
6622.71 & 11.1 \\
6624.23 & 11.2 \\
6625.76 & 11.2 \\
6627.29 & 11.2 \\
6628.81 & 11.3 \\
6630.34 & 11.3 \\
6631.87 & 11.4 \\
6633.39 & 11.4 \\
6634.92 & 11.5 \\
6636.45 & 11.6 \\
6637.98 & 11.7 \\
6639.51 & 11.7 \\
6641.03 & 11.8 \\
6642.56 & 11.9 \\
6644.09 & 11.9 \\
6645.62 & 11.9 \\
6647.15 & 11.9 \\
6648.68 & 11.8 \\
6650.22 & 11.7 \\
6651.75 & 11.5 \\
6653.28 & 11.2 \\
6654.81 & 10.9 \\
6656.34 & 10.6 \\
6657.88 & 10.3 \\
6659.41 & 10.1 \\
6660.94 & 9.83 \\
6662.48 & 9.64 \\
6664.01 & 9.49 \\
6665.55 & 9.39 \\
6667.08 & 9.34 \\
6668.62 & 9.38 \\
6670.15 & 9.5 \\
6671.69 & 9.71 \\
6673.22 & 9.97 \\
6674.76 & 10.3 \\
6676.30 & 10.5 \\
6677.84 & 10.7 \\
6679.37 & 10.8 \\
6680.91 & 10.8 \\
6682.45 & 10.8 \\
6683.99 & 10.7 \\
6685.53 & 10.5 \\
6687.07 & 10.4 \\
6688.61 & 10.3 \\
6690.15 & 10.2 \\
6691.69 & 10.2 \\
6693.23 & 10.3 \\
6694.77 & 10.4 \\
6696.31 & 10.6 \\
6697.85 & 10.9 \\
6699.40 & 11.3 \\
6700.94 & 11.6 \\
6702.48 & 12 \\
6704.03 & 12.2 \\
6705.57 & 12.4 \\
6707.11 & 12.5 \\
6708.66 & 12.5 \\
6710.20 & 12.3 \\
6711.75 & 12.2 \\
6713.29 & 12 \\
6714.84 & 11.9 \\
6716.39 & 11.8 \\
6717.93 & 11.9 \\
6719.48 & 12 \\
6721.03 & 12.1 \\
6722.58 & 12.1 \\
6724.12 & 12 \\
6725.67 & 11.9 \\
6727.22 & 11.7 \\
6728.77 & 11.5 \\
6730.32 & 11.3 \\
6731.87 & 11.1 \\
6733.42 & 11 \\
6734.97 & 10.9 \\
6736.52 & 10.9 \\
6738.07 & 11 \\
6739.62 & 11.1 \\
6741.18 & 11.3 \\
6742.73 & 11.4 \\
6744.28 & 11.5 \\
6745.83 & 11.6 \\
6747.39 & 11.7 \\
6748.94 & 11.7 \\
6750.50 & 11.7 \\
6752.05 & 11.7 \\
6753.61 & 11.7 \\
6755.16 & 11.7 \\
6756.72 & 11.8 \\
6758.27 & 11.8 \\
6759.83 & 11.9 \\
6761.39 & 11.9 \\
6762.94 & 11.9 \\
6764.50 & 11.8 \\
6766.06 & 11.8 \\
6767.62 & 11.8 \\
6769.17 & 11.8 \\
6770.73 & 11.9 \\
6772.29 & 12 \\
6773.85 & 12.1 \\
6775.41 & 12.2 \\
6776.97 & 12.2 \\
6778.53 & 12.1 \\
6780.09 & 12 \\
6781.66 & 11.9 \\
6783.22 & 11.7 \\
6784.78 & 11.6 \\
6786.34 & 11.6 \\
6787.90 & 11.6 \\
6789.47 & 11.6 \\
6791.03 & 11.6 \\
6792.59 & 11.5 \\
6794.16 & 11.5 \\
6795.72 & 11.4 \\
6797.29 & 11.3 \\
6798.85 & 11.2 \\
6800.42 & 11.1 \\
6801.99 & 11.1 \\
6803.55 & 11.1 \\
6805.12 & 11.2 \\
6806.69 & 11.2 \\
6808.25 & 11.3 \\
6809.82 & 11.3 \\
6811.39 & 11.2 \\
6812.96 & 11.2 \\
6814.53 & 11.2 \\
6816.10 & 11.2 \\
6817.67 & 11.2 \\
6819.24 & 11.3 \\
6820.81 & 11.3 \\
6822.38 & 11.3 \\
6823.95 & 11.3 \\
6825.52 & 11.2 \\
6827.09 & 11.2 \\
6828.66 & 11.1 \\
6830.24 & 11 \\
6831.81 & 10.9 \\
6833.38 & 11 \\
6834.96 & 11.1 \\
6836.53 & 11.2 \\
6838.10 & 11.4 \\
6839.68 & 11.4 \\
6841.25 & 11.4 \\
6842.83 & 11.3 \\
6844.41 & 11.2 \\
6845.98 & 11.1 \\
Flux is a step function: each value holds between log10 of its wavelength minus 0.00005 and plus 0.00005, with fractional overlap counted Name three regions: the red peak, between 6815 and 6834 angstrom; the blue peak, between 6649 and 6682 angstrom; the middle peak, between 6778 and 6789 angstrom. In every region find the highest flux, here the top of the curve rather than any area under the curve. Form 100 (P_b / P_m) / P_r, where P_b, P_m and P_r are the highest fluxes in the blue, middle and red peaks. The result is 8.56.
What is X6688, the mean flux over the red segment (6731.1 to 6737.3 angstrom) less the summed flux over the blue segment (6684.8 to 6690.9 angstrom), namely -30.4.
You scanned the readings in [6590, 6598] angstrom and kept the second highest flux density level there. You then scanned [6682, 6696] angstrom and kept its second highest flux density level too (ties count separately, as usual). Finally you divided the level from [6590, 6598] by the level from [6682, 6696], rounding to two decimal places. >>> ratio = 1.17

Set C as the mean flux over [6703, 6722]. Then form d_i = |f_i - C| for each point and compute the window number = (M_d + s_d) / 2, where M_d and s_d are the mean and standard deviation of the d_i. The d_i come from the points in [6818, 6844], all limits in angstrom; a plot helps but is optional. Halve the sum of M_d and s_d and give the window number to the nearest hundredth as 0.54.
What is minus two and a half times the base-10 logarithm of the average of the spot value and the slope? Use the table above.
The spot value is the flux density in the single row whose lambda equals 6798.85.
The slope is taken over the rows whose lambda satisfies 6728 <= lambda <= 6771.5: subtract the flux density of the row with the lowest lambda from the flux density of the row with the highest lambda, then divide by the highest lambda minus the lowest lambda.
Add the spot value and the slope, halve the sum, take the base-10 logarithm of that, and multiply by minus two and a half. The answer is -1.87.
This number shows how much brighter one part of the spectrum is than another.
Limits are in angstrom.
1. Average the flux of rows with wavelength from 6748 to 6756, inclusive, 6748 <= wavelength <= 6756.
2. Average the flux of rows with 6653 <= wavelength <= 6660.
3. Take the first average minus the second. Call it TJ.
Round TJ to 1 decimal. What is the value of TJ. 1.1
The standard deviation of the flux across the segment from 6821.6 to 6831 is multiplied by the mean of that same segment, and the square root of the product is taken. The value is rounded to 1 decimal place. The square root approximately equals 1.1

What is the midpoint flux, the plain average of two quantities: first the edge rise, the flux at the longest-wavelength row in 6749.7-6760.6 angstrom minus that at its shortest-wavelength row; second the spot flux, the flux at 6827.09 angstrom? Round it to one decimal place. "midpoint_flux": 5.7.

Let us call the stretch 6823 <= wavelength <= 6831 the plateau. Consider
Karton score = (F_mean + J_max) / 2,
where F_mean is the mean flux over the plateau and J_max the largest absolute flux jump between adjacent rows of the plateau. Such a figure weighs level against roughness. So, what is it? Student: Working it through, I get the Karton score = 5.63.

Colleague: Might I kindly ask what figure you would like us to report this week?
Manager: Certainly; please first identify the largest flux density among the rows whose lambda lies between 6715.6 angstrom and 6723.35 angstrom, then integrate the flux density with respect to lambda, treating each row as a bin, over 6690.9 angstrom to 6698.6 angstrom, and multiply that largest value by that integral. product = 977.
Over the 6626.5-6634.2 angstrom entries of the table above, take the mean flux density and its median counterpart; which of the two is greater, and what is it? 11.3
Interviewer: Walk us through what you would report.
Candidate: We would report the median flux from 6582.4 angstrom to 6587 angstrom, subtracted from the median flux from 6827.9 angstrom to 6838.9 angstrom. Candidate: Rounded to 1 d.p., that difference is -0.7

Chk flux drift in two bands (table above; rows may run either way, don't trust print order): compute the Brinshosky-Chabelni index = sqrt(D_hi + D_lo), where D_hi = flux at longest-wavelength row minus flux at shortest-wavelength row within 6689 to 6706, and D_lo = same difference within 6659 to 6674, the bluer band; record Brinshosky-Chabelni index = 1.4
